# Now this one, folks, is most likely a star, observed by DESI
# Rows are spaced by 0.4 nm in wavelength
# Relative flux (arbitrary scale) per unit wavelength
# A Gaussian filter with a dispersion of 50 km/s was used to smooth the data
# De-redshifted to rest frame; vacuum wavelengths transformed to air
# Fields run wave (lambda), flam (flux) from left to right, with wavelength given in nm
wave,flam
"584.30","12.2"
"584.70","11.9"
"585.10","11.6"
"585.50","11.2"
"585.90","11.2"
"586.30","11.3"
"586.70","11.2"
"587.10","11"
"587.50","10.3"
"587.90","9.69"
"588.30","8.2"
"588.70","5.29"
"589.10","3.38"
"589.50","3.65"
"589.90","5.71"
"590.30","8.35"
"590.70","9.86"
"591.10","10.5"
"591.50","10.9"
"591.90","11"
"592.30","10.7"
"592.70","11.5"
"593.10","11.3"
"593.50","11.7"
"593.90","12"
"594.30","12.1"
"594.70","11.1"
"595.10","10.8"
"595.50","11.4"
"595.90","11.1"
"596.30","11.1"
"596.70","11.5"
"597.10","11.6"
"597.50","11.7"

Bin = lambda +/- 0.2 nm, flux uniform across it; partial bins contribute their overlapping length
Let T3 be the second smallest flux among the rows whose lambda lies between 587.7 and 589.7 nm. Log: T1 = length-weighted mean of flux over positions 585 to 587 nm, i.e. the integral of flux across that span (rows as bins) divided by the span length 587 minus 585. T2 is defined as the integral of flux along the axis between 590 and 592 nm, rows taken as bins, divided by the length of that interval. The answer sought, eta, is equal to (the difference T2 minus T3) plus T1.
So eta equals 17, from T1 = 11.3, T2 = 9.9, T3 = 3.65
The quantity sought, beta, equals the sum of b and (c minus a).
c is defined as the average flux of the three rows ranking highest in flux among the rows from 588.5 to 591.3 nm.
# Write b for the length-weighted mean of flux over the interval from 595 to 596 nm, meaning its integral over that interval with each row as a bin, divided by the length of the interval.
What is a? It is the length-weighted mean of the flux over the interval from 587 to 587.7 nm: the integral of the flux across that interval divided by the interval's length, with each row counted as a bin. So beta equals 10.1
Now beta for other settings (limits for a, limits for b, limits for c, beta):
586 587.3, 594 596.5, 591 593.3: 11.4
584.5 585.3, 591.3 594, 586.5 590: 10.4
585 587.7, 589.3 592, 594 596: 8.9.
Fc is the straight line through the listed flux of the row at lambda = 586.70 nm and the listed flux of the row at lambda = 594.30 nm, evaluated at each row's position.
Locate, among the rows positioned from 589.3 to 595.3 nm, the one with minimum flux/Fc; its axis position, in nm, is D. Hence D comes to 589.50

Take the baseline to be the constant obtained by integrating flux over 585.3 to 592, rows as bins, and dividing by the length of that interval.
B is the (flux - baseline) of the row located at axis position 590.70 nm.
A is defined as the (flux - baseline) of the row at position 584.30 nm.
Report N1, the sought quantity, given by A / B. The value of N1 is 3.6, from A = 3.2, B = 0.9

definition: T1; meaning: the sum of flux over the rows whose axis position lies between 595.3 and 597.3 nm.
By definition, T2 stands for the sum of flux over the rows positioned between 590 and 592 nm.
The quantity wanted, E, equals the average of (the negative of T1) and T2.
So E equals -3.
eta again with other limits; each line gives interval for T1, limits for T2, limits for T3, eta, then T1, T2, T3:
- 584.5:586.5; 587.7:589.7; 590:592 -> 8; 11.4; 6.0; 9.86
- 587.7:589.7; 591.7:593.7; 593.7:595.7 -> 6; 6.0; 11.2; 11.1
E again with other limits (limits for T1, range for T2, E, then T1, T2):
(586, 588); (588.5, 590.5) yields -14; 53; 26.4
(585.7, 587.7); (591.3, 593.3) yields 0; 55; 55.4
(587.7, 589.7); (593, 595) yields 14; 30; 58.2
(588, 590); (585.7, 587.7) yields 14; 26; 55.0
